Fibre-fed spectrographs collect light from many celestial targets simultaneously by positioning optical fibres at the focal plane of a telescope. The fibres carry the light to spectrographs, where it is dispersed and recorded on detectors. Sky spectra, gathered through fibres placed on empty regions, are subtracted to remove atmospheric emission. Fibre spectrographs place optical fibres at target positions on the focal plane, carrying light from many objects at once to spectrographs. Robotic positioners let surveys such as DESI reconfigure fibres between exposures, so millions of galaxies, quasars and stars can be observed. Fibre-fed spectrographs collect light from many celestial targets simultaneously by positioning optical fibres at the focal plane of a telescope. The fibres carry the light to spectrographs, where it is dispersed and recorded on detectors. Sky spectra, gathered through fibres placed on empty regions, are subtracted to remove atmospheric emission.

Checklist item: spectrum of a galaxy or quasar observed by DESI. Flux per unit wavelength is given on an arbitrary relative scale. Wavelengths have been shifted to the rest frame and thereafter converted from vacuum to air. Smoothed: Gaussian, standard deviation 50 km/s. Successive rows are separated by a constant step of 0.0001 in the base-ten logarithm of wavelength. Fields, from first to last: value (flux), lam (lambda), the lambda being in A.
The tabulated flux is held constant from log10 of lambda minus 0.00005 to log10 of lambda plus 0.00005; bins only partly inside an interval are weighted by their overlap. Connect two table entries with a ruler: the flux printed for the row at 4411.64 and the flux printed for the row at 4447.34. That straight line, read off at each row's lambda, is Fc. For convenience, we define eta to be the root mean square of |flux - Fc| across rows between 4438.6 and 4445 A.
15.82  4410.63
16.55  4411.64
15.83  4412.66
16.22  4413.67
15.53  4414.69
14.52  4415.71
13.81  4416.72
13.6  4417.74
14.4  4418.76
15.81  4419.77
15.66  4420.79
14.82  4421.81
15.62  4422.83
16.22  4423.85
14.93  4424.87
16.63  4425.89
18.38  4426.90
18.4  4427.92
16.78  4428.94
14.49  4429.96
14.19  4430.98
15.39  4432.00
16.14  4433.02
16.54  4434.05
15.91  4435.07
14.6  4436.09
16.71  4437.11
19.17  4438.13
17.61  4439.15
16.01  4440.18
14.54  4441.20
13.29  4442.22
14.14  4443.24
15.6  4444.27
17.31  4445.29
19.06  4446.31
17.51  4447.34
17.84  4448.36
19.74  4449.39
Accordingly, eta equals 2.6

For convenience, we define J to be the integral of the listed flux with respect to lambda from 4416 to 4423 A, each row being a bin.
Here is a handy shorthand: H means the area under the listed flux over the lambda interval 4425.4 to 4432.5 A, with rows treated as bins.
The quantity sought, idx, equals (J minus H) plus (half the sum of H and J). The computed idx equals 97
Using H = 116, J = 103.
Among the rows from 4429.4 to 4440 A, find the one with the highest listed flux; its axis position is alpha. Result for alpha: 4438.13 A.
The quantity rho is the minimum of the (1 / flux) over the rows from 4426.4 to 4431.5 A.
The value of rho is 0.054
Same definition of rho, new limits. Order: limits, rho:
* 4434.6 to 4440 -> 0.052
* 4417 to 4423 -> 0.063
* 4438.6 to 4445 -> 0.057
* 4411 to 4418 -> 0.060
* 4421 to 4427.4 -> 0.054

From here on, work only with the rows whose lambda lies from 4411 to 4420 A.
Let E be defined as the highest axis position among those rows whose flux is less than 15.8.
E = 4418.76 A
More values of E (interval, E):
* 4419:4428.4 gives 4424.87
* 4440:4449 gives 4444.27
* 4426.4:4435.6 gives 4432.00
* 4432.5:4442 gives 4441.20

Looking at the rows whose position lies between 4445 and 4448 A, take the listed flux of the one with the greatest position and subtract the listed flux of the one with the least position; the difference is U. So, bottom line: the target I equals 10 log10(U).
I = -7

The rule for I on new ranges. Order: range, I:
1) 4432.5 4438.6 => 5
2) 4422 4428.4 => 4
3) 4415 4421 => 1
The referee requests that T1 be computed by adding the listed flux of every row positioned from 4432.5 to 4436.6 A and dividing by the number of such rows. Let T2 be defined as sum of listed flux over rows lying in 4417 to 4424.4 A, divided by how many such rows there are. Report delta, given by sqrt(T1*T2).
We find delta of 15.5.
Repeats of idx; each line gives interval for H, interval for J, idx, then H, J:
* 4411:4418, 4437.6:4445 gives 122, 107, 117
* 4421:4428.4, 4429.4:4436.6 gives 105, 121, 110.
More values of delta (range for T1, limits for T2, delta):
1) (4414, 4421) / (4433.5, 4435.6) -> 15.5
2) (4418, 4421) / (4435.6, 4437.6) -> 15.5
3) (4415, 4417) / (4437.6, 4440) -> 16.1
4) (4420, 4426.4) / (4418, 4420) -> 15.4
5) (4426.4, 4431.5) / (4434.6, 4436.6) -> 15.8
